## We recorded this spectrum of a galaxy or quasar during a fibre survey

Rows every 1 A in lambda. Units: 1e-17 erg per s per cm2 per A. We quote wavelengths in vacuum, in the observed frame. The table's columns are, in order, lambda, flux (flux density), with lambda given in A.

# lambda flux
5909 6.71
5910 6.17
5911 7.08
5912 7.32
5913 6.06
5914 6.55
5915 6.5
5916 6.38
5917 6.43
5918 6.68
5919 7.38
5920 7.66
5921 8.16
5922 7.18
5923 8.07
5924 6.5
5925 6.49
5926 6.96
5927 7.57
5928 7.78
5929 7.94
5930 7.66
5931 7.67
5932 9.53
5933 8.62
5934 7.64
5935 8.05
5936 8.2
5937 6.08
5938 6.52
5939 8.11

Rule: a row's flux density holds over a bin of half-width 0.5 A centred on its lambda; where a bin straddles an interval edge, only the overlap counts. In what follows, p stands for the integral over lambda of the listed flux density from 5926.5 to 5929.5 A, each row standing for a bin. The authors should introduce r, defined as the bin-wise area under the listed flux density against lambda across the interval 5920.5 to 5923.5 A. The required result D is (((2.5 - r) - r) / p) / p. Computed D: -0.082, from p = 23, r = 23.4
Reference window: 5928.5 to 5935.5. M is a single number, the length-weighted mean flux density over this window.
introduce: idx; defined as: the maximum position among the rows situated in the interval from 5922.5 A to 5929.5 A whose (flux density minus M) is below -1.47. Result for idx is 5925 A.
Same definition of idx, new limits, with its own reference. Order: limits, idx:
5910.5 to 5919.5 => 5918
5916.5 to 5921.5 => 5918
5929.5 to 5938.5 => 5938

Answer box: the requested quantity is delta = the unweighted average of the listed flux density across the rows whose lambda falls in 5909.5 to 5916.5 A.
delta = 6.6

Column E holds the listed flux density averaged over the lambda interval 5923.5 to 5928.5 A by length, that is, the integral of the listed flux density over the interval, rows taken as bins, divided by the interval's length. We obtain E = 7.1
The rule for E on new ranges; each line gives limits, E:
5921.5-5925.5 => 7.1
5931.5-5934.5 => 8.6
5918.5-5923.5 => 7.7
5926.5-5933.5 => 8.1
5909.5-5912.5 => 6.9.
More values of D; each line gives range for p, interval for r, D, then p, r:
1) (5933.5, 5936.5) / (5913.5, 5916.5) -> -0.064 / 24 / 19.4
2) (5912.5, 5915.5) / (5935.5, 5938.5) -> -0.107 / 19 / 20.8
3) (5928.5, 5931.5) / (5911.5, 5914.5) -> -0.069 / 23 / 19.9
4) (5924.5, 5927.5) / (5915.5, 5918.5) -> -0.083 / 21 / 19.5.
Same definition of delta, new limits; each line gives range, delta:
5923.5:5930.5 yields 7.3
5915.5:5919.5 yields 6.7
